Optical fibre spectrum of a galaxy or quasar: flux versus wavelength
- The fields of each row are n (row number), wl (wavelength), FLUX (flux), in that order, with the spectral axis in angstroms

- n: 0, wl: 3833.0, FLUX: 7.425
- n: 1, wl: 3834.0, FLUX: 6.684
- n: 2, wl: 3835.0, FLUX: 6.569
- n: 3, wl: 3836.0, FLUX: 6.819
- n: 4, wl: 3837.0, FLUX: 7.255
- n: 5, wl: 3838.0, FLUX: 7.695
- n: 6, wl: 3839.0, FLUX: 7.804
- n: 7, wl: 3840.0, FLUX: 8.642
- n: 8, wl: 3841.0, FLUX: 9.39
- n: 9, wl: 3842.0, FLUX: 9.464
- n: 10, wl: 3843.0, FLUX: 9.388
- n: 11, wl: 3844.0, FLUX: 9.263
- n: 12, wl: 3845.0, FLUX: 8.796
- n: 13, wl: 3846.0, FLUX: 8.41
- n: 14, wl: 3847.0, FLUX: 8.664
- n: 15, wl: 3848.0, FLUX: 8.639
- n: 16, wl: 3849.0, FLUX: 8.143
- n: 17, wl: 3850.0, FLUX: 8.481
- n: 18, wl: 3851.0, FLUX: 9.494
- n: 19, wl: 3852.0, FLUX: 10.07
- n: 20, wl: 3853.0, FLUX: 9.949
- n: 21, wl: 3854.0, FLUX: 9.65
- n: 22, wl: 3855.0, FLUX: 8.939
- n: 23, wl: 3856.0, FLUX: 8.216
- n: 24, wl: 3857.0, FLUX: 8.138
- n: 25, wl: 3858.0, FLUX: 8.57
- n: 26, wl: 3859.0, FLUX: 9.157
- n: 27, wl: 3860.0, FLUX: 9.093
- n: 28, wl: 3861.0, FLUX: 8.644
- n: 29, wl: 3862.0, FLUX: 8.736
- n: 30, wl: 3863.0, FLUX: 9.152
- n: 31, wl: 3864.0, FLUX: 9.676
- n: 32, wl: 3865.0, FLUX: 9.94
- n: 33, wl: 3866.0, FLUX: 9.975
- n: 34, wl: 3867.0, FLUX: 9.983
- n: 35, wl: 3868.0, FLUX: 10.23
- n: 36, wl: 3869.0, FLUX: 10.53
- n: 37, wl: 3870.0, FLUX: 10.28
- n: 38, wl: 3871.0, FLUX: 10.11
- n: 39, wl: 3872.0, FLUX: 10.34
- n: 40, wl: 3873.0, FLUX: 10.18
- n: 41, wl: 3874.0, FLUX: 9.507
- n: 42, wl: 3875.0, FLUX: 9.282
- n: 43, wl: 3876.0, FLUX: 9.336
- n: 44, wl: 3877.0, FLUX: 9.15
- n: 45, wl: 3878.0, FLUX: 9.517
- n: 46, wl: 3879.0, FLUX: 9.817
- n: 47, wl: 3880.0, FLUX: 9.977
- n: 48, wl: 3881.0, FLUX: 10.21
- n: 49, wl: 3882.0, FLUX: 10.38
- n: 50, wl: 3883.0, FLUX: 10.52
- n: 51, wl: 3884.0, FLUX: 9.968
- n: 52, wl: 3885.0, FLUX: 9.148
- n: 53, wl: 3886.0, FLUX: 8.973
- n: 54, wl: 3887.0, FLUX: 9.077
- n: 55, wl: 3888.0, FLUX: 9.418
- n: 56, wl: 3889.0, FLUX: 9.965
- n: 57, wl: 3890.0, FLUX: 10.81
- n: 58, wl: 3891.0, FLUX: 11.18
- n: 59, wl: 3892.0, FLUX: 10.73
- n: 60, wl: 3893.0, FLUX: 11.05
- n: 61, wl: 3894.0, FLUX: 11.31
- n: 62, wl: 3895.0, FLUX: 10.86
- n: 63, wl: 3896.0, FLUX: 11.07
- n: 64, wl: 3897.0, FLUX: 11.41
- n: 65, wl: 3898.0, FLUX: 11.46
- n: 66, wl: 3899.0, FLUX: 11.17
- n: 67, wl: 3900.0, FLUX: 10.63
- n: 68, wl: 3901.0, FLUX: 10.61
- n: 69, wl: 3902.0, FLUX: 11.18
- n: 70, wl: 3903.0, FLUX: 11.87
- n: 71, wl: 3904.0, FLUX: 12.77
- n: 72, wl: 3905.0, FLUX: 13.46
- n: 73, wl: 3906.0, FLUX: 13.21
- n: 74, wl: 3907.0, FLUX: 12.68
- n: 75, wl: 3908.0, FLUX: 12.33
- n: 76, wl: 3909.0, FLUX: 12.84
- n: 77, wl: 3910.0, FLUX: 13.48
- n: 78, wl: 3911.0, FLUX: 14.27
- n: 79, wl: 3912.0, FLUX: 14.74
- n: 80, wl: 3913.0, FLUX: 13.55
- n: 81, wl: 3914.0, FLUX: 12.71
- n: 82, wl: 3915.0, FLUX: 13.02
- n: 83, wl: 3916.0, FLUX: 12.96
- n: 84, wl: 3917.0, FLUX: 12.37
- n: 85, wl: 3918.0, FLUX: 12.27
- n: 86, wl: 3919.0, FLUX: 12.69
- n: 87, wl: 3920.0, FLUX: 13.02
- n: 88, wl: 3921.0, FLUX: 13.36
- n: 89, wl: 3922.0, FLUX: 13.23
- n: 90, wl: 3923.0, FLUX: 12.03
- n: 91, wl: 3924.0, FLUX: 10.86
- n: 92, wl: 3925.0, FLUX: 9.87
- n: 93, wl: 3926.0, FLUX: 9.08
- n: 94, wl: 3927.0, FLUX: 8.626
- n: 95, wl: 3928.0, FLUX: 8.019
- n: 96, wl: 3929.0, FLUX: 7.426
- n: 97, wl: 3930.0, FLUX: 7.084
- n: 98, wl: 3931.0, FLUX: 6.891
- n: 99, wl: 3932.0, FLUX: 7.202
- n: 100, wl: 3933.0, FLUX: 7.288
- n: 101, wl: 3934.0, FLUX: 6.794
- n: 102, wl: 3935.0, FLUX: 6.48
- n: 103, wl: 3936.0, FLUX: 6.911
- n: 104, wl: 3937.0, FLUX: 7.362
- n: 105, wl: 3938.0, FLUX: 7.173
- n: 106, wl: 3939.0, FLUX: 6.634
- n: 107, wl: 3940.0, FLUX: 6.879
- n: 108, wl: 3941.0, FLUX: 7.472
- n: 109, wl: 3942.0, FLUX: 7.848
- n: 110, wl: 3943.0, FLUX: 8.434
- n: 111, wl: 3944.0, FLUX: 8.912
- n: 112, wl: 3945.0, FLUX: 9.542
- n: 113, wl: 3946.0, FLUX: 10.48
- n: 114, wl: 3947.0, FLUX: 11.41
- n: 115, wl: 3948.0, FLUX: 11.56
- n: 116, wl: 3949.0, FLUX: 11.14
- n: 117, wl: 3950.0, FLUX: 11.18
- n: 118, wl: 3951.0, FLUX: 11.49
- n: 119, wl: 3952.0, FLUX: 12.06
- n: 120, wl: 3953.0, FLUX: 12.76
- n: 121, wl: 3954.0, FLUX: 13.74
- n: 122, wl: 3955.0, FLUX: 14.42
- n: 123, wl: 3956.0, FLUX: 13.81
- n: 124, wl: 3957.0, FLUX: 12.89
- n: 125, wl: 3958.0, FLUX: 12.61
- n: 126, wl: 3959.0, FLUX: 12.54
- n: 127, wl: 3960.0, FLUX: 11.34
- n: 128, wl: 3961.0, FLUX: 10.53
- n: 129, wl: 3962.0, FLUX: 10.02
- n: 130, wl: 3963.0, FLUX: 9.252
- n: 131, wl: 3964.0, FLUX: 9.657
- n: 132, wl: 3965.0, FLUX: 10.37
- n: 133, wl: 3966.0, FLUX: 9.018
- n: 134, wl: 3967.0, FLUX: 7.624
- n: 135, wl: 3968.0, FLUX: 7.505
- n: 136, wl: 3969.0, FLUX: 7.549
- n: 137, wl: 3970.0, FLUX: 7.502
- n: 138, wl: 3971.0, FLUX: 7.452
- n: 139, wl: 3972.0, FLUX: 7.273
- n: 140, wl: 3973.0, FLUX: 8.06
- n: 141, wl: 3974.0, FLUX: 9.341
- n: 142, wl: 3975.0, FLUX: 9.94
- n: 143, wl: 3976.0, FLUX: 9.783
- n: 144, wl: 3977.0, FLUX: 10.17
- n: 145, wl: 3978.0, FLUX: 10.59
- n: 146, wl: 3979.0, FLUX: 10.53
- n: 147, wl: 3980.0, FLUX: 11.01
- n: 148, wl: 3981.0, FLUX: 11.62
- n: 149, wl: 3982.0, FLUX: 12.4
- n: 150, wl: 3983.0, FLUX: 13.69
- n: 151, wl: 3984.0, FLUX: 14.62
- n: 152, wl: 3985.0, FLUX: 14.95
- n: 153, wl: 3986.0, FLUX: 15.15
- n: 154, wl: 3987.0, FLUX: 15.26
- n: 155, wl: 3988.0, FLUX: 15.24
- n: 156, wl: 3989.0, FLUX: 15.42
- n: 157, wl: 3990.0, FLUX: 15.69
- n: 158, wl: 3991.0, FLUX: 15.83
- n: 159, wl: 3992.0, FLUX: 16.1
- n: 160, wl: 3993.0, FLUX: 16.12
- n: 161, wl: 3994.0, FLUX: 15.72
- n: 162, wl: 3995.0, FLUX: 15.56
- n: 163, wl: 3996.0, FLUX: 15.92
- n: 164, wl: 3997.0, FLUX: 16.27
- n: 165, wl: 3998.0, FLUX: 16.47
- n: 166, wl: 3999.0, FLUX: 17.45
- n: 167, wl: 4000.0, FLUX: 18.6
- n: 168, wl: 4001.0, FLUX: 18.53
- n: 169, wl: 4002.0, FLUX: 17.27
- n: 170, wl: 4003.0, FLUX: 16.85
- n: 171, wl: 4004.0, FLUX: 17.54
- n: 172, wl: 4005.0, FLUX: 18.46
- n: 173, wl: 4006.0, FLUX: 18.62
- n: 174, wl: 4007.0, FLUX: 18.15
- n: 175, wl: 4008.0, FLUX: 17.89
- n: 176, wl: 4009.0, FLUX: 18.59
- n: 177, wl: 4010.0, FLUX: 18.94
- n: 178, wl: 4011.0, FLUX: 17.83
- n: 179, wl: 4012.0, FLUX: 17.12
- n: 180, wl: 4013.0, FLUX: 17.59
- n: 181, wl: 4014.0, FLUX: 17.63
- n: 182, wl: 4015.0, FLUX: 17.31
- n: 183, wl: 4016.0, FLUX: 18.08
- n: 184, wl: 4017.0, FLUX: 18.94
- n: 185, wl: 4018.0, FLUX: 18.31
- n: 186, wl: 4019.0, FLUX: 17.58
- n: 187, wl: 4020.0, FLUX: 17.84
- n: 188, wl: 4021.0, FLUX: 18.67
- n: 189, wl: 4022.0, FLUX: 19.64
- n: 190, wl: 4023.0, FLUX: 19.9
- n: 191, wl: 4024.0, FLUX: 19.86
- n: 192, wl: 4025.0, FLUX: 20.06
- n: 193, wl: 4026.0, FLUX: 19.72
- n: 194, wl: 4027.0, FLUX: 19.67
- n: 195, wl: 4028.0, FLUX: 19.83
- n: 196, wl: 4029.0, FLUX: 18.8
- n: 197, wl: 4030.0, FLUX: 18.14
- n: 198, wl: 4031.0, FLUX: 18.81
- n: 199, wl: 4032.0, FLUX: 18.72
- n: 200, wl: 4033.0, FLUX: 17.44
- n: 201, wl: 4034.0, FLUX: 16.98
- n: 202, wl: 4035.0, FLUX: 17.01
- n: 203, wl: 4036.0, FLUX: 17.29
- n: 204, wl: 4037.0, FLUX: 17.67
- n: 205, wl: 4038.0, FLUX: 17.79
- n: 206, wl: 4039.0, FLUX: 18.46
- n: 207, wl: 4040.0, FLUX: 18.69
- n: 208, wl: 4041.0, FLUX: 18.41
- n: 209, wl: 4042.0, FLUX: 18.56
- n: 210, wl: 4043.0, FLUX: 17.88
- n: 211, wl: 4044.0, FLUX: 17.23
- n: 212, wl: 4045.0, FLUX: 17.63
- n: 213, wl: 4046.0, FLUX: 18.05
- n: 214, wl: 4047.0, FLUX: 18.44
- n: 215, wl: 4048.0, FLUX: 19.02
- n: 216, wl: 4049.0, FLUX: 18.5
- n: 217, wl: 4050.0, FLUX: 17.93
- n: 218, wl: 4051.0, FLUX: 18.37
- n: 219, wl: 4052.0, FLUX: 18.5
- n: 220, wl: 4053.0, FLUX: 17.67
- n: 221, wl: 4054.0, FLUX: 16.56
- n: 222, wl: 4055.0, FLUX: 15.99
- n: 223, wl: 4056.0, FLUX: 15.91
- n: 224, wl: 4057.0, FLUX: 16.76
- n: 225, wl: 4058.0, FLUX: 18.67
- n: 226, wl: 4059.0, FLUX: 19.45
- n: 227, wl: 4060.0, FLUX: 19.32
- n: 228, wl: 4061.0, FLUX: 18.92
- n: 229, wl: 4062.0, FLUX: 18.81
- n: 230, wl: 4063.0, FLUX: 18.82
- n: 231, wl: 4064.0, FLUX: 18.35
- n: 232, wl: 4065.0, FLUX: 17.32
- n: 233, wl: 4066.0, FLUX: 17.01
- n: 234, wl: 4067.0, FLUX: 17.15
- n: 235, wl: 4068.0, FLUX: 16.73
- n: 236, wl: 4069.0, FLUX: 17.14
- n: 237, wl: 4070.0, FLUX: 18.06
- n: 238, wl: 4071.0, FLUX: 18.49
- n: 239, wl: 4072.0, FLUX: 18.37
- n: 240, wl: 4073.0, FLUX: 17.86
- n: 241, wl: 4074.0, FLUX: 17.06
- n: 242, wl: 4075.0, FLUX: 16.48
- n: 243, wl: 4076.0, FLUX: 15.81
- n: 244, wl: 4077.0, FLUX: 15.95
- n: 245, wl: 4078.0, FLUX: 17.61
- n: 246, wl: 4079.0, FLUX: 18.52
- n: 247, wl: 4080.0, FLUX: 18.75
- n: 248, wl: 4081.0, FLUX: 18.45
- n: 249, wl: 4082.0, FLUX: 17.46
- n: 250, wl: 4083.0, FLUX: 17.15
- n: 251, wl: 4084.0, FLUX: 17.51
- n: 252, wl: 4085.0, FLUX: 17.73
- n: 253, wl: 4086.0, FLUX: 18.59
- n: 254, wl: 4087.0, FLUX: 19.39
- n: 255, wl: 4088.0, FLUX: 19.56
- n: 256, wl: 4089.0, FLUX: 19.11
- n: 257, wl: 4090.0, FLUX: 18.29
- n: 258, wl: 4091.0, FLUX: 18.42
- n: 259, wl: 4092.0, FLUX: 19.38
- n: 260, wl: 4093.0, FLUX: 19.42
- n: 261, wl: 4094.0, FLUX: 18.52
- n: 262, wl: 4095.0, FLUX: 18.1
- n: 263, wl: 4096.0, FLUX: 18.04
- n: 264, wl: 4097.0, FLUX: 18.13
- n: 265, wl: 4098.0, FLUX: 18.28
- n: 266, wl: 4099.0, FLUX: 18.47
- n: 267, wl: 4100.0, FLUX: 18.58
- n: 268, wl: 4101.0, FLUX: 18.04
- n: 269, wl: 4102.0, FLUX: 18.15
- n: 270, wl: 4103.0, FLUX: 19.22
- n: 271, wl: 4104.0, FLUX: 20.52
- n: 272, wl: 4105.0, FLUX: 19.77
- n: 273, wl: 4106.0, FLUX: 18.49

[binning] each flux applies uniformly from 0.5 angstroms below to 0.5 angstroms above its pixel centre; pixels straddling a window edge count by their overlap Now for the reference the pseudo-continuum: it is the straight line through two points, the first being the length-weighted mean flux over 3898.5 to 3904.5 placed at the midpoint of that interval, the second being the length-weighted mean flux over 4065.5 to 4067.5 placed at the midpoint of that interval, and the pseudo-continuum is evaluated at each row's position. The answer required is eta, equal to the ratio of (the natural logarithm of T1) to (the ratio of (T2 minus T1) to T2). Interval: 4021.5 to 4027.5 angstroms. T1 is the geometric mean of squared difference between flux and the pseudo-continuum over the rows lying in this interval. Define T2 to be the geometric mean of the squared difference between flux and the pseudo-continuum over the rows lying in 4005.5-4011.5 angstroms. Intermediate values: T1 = 17.5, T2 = 10.5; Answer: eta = -4.3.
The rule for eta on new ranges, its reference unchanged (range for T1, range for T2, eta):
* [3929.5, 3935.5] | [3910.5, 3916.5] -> -0.3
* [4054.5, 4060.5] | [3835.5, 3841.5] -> -1.8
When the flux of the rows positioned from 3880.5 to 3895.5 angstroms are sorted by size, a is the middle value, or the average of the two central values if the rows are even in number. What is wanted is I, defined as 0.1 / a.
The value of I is 0.0096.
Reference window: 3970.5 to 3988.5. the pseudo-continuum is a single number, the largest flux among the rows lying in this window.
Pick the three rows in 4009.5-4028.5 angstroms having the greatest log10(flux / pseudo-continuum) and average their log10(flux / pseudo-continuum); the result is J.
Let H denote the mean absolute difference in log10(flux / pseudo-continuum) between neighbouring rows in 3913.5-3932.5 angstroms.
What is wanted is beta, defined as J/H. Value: 6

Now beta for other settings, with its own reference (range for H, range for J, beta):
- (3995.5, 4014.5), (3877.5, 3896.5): -10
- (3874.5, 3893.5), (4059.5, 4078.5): 6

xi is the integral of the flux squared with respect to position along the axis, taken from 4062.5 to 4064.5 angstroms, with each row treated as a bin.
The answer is 691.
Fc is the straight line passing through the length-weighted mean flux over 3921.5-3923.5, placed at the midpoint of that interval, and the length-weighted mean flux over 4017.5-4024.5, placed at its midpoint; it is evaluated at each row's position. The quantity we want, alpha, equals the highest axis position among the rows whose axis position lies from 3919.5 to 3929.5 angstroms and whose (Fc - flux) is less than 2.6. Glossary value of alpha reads 3924.0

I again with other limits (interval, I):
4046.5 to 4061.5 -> 0.0054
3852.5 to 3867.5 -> 0.0109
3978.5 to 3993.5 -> 0.0066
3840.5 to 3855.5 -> 0.0108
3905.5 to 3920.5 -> 0.0077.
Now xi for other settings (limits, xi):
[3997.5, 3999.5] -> 576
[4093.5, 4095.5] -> 671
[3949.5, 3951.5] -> 257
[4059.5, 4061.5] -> 731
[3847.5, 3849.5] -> 141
